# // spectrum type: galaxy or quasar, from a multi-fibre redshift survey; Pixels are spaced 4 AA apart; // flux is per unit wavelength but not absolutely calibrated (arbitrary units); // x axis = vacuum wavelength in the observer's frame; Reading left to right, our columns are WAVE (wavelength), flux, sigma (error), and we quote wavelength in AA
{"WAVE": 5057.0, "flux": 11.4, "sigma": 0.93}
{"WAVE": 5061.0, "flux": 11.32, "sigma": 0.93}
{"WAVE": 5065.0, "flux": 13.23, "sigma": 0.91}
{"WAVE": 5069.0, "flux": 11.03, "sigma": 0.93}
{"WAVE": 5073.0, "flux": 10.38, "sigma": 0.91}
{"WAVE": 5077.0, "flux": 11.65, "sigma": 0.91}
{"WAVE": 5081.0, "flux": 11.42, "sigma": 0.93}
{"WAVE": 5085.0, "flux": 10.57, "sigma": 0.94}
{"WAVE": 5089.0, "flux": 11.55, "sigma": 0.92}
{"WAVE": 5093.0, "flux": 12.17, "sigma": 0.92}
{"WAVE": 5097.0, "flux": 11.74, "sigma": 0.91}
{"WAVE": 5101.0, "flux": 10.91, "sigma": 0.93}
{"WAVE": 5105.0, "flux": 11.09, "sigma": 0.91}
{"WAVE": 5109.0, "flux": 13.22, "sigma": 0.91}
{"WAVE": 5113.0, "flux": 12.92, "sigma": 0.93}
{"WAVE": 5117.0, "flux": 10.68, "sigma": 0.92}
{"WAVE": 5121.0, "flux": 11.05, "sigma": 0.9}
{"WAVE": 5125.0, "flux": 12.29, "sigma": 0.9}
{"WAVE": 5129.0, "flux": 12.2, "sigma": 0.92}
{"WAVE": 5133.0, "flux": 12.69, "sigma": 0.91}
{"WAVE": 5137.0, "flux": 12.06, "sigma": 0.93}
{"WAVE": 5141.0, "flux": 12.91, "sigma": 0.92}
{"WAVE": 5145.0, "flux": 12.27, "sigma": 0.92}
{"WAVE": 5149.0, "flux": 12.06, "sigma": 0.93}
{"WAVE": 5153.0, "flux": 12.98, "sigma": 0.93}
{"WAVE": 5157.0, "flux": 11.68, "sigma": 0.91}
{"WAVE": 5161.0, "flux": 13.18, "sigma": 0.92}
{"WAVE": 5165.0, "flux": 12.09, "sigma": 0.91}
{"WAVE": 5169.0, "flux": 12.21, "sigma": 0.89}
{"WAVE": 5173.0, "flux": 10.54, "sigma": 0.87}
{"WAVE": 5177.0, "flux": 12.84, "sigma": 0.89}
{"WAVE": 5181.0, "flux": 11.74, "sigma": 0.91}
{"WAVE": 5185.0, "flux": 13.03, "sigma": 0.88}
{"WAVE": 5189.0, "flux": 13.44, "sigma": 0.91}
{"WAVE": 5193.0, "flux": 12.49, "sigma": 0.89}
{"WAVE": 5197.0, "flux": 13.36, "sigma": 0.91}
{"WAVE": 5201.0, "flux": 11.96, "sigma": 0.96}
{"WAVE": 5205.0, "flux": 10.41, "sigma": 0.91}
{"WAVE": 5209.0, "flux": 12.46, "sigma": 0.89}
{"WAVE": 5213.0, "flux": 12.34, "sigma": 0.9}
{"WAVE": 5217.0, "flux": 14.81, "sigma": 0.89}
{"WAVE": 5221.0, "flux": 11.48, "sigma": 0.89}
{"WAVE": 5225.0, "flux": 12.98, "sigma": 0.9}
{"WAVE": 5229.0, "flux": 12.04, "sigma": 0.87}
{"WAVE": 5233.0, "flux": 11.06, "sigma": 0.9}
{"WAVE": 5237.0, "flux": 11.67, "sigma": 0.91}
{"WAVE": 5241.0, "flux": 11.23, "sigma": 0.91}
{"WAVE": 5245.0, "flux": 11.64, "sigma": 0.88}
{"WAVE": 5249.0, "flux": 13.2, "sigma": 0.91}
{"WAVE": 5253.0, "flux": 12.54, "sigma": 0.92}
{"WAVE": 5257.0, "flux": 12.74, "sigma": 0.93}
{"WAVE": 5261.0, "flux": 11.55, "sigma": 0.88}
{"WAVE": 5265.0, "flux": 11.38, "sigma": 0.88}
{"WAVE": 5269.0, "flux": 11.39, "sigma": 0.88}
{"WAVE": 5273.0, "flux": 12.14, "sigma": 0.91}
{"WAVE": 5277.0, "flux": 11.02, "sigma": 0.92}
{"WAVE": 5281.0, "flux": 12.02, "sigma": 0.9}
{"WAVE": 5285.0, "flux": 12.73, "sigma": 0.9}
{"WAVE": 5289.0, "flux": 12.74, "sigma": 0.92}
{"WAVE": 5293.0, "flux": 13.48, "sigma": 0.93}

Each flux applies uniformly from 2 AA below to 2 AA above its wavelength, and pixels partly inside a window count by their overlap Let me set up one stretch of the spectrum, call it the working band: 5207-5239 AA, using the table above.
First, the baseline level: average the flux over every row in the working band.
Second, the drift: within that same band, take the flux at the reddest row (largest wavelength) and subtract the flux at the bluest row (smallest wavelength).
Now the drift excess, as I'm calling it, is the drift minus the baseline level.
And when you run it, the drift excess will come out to -13.1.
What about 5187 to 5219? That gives -11.3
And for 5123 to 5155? -11.7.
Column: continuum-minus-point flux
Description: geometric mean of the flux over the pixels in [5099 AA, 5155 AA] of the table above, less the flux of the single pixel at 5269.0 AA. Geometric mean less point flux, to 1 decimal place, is 0.7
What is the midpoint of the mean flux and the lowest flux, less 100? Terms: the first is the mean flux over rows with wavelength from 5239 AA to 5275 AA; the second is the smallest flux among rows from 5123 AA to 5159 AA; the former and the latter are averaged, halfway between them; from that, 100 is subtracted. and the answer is -88.2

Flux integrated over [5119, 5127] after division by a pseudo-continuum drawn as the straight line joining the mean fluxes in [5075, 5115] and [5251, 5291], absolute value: 7.93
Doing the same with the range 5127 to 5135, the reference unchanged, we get 8.45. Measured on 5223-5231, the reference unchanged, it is 8.38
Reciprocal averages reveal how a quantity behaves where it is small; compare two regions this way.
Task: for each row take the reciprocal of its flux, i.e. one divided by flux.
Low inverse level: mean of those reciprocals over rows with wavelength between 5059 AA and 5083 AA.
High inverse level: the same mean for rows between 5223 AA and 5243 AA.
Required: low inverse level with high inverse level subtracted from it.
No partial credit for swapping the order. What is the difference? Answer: 0.002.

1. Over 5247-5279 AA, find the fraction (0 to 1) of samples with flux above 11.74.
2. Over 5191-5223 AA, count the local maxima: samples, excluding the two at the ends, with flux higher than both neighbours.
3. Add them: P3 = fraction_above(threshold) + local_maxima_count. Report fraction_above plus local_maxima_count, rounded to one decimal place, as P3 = 3.5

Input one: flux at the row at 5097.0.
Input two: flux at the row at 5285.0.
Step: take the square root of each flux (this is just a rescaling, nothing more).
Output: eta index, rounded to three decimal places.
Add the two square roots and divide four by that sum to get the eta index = 0.572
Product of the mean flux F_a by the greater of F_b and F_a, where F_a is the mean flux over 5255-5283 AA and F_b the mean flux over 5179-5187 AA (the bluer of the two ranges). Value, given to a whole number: 146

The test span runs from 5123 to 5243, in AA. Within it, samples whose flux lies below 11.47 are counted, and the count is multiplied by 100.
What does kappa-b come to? 400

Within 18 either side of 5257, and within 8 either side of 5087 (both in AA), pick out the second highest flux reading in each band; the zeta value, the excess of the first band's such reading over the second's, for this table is 1.19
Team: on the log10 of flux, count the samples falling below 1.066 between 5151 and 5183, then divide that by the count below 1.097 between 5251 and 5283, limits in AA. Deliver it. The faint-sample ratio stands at 0.17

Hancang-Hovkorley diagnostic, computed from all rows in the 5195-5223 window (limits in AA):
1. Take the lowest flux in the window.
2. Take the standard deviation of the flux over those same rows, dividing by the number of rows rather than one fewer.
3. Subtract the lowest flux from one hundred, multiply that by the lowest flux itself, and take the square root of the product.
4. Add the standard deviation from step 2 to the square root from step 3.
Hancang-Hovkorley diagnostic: 31.8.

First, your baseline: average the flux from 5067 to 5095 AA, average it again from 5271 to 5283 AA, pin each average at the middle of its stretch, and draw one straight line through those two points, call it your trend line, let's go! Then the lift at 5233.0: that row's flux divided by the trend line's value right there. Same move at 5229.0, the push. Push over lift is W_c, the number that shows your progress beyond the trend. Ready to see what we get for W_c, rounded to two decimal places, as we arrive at 1.09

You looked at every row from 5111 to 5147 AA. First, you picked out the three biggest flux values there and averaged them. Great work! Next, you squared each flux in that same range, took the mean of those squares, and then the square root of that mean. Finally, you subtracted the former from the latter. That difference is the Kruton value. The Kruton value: -0.7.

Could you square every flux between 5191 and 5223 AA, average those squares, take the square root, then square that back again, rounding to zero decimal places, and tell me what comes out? 156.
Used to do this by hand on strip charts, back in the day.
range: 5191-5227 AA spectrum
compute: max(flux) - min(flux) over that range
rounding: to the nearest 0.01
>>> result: 4.40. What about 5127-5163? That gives 1.50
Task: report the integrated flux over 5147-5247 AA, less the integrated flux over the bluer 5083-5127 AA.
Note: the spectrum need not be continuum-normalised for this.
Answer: 710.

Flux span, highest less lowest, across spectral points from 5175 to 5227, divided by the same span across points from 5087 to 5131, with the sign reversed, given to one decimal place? -1.7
